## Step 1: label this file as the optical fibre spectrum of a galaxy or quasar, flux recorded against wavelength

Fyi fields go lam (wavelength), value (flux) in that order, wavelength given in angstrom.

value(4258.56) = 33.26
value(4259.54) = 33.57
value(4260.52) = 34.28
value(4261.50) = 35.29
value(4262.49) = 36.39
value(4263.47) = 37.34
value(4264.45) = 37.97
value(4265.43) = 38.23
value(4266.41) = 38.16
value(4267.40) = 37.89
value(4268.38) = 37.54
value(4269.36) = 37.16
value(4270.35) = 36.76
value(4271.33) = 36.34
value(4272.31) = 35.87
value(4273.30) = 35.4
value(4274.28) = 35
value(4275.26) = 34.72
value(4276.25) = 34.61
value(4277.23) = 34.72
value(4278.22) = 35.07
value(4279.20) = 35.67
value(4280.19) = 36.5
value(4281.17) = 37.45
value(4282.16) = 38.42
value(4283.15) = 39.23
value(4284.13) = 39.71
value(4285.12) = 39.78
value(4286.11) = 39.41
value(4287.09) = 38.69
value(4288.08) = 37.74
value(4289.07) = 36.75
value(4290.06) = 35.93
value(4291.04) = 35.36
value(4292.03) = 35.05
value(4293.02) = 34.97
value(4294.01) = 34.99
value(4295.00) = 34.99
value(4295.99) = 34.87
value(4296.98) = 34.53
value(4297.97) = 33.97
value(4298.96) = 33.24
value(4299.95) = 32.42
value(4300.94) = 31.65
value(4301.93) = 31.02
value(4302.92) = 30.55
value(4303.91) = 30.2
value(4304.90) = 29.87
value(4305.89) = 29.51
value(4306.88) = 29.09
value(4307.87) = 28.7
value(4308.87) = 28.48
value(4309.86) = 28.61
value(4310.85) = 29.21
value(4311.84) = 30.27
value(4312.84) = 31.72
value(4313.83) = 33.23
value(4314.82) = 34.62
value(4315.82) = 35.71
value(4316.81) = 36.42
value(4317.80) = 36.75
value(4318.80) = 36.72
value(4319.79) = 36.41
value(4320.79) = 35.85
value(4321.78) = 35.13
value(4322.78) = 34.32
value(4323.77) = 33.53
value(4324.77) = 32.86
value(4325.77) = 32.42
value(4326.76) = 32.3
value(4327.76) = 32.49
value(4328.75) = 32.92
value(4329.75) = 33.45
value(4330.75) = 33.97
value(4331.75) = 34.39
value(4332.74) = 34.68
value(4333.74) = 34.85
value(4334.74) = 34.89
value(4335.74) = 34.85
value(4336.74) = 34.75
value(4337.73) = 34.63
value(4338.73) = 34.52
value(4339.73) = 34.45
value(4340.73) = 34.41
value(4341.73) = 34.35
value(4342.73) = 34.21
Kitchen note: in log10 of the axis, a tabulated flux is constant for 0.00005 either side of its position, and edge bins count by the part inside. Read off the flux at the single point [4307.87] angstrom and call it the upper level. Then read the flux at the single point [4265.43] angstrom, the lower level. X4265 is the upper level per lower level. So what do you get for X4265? 0.75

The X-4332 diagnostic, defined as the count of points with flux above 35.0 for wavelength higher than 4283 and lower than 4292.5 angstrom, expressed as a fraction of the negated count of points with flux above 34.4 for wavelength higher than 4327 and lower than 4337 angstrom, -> -2.0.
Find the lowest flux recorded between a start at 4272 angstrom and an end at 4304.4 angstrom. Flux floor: 30.2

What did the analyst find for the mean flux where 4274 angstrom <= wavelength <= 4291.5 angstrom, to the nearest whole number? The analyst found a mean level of 37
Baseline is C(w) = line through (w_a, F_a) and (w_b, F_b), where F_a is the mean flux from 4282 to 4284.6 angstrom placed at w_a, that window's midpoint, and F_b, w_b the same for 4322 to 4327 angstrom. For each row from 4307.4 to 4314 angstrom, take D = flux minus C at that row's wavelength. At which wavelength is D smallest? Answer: 4308.87 angstrom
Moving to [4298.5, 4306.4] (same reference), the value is 4305.89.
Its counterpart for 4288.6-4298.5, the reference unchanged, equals 4297.97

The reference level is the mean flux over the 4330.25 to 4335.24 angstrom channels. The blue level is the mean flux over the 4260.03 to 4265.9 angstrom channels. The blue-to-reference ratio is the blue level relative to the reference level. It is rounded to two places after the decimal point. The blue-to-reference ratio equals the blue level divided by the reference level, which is 1.06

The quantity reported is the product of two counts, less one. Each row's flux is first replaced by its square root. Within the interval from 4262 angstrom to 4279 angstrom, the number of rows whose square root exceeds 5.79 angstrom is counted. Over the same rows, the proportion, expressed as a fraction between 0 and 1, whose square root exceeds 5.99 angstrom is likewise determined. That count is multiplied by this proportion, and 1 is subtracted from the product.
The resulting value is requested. 9.0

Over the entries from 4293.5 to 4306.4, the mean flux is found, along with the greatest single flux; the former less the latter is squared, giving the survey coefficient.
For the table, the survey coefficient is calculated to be 6.5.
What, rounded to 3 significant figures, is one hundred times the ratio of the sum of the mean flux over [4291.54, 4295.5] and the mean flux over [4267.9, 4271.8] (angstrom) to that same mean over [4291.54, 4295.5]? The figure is 206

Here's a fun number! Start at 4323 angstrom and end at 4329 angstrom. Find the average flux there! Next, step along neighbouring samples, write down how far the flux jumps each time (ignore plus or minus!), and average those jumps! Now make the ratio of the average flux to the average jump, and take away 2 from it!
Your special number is 87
